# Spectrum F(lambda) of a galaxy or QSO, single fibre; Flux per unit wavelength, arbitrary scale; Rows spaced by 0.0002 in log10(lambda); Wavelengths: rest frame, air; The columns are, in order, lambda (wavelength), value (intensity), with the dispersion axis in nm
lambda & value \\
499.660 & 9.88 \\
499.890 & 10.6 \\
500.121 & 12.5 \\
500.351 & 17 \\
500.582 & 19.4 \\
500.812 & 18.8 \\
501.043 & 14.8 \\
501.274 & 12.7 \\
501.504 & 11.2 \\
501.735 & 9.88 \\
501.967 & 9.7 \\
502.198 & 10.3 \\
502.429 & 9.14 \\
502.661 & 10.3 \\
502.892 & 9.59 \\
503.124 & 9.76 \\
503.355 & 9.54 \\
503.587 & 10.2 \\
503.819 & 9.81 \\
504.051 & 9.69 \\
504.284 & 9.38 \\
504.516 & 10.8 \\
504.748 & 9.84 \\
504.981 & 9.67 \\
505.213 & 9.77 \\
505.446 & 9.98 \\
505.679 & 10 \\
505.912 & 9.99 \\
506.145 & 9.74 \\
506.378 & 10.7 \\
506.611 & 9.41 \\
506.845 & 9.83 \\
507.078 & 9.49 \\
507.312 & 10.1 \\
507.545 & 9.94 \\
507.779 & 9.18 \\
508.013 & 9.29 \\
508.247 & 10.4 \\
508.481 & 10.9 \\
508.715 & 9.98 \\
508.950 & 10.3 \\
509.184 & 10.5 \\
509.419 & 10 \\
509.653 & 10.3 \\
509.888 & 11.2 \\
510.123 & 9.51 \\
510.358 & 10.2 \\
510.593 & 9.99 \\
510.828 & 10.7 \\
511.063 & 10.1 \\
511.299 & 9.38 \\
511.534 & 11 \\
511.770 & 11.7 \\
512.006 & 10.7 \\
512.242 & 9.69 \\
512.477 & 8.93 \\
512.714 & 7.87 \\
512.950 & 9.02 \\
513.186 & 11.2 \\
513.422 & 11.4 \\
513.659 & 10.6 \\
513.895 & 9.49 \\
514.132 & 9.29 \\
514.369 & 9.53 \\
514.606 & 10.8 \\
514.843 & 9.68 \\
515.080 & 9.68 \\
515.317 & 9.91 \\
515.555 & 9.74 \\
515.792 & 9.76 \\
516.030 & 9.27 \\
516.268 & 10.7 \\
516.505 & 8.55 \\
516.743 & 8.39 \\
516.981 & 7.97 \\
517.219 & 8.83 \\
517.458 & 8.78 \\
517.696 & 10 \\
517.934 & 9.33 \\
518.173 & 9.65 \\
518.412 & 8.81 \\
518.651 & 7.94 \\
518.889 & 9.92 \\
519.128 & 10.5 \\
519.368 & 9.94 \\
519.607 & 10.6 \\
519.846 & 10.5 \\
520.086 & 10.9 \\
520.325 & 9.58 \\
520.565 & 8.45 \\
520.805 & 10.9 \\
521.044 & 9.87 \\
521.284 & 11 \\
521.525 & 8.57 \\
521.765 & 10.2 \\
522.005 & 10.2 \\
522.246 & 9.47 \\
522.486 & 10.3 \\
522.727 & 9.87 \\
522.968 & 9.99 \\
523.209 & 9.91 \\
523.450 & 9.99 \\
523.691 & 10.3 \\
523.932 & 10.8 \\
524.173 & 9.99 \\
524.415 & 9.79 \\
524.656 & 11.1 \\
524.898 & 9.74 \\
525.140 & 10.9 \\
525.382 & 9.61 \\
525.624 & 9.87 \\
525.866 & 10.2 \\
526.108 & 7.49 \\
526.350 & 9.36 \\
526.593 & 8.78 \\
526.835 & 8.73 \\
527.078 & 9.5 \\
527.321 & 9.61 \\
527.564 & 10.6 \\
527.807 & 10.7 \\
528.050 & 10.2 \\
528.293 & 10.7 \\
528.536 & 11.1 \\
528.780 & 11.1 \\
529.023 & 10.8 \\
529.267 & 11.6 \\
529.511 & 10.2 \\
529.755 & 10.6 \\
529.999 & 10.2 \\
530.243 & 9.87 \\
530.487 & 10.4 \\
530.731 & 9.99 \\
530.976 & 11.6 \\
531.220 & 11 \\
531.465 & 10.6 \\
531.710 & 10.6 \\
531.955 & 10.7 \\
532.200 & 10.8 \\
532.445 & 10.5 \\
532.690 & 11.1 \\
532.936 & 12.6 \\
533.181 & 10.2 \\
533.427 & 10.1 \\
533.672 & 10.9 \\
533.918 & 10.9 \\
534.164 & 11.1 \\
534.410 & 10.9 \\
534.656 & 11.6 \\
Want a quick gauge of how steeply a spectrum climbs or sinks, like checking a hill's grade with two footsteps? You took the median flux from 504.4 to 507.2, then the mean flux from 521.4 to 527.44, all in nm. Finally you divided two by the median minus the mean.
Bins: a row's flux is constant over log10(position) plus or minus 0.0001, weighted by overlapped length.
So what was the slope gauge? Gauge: 31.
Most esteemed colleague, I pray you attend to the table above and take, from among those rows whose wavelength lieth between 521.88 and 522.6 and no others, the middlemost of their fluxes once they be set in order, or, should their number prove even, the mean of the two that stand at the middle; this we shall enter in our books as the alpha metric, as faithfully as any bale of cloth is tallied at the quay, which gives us 10.2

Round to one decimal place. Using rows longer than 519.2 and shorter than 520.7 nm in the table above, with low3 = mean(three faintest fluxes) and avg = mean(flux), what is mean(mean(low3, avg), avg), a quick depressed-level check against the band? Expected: 9.8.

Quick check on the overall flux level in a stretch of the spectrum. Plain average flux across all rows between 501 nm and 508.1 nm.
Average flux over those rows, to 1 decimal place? 10.1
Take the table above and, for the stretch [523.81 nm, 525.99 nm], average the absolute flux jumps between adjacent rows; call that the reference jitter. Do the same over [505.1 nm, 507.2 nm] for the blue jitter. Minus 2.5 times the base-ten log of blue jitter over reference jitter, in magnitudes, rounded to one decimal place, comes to 0.7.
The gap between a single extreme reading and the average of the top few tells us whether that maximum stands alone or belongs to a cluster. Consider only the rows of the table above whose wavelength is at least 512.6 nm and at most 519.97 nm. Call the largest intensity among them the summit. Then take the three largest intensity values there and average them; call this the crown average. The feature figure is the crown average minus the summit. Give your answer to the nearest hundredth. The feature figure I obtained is -0.27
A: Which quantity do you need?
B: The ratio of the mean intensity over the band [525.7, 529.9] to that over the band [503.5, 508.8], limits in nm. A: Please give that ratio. 1.02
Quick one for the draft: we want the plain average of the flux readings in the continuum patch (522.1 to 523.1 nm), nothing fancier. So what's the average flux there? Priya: 9.9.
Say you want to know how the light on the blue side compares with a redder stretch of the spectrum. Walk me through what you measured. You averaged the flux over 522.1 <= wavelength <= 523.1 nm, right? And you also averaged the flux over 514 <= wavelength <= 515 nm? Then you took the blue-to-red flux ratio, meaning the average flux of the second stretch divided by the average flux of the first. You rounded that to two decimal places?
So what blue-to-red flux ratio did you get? 0.99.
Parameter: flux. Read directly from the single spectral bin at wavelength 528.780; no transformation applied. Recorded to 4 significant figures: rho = 11.10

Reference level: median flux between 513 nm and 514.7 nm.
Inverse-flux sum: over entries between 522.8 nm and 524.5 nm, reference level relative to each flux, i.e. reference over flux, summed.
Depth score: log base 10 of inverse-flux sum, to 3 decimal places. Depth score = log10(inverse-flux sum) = 0.866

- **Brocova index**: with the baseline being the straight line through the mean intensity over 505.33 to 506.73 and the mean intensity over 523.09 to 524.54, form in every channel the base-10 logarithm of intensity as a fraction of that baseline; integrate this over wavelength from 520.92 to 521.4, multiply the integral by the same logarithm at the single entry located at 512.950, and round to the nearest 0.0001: -0.0003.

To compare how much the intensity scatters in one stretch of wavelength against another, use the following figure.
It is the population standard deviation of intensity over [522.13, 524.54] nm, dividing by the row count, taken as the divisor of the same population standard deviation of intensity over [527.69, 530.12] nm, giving 1.28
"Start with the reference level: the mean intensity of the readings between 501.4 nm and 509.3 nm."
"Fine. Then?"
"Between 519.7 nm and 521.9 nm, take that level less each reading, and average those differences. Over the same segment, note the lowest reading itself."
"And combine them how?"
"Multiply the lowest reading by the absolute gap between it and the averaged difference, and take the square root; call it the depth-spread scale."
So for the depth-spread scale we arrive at 8.5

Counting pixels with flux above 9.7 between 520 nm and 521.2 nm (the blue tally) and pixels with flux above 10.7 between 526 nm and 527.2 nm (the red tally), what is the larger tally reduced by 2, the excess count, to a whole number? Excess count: 1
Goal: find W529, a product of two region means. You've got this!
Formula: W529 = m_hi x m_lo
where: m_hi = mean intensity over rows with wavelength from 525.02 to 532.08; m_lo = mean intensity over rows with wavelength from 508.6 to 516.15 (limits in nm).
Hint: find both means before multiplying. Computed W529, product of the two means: 103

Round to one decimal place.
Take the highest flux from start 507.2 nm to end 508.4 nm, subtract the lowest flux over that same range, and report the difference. 1.2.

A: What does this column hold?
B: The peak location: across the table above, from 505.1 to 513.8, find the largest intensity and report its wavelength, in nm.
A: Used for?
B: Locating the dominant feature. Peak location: 511.770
